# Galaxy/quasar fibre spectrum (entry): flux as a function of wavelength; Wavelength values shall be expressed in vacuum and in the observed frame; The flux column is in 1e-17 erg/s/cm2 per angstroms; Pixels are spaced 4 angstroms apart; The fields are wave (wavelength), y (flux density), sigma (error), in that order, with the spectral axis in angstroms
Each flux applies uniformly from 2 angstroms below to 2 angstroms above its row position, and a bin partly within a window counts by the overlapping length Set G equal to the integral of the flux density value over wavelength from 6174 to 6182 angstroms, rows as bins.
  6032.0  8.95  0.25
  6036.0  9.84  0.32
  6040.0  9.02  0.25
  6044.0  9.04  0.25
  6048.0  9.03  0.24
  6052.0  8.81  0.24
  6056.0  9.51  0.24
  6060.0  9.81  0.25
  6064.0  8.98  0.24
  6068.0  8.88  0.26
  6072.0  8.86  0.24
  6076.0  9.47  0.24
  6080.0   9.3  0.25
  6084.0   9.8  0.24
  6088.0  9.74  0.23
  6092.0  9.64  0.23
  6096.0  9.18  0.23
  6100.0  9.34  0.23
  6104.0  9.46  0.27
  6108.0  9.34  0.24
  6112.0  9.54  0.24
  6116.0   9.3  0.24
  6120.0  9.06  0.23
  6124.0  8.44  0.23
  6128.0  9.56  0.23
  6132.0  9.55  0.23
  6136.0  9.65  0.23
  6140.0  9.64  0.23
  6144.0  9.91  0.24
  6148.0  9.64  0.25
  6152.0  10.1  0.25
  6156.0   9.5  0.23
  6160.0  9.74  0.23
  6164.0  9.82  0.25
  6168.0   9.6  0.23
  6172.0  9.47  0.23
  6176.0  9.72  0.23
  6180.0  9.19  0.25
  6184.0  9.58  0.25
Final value 75.6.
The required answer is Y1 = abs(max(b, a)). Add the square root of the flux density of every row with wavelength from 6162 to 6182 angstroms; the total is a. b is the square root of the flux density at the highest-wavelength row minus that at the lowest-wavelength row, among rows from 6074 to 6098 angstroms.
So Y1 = 15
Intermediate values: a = 15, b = -0.05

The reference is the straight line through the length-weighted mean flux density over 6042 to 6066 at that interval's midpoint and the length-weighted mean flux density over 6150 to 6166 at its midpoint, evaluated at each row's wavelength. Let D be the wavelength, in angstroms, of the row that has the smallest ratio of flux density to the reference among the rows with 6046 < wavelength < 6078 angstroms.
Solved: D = 6072.0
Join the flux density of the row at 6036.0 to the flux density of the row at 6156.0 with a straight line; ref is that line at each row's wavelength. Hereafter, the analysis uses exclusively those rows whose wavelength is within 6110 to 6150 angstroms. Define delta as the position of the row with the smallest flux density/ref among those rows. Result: 6124.0 angstroms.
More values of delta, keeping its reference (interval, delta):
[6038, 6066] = 6052.0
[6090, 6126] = 6124.0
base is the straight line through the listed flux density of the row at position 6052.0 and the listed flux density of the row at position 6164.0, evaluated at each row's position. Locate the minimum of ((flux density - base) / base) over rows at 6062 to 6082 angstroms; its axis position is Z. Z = 6072.0 angstroms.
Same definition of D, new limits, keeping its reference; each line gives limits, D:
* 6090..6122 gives 6120.0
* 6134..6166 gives 6156.0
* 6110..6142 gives 6124.0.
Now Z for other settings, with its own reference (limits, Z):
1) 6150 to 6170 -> 6168.0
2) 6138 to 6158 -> 6156.0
